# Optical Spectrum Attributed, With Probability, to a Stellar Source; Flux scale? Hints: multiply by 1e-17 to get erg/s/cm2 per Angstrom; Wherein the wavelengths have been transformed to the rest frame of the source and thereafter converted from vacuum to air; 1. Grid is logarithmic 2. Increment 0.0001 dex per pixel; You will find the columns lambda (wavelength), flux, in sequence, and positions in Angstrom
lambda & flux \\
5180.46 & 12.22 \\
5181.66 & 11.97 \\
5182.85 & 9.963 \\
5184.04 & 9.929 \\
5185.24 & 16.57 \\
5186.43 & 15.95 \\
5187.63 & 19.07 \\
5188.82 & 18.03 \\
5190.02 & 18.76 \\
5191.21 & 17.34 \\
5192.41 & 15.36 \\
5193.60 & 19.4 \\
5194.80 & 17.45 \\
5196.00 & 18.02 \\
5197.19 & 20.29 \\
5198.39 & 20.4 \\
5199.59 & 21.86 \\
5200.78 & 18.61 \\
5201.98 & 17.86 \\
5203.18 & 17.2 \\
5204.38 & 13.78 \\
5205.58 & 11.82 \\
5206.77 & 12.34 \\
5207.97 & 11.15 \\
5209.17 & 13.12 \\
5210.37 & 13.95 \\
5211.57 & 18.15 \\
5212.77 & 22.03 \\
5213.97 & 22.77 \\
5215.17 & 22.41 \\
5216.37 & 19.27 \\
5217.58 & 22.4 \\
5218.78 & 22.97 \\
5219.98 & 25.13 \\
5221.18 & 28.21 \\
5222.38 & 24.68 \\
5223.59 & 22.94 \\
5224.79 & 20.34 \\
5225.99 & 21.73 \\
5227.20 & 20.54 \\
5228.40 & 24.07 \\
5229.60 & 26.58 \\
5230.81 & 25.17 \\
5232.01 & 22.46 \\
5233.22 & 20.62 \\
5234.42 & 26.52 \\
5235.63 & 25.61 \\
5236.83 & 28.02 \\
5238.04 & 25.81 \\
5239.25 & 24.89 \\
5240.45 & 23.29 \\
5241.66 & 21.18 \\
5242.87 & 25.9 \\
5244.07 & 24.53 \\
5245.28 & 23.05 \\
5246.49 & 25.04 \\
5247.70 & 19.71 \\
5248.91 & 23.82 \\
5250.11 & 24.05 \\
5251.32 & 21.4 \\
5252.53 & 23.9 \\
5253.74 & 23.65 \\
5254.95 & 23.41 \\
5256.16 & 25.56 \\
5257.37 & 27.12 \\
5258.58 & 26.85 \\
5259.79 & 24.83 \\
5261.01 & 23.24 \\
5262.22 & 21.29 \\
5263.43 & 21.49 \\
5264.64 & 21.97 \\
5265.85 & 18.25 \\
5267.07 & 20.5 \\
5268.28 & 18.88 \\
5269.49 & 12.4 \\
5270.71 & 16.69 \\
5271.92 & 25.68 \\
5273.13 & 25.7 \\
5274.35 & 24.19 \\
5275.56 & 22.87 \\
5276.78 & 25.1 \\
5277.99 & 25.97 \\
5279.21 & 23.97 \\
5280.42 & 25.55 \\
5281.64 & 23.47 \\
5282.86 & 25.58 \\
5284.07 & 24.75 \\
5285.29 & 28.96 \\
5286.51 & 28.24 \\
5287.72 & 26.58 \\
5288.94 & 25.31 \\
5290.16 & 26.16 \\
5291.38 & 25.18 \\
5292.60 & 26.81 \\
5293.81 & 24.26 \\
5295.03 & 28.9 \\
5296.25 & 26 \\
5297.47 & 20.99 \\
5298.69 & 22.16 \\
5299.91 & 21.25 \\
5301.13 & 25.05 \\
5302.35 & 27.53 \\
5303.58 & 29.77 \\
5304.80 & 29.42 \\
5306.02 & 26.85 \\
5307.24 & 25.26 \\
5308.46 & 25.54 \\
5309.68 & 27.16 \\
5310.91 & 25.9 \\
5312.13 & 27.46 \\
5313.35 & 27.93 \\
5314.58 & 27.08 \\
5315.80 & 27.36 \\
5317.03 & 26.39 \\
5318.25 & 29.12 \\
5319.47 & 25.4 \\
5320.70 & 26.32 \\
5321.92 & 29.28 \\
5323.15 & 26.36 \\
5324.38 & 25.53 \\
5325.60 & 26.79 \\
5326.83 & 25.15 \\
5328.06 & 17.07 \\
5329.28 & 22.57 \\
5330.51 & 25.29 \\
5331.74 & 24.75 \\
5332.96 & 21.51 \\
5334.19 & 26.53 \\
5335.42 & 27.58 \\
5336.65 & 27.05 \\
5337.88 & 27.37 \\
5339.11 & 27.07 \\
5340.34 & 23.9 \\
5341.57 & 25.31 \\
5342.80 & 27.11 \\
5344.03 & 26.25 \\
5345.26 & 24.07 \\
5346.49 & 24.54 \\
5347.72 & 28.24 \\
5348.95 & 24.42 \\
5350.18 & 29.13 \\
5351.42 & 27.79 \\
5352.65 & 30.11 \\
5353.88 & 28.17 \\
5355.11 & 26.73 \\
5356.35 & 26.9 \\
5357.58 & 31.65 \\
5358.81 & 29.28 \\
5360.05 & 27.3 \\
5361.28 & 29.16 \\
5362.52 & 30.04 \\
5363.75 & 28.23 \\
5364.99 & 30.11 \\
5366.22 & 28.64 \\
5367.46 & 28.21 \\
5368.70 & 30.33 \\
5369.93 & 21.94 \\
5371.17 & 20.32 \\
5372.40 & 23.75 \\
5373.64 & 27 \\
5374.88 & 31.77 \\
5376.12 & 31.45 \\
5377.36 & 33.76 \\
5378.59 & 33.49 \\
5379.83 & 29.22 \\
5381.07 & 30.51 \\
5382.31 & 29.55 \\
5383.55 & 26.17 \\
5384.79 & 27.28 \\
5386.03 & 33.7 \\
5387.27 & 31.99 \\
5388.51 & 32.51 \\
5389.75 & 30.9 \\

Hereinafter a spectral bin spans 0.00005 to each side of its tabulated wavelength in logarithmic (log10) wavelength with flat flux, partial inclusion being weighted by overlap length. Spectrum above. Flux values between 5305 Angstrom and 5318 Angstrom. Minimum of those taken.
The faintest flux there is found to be 25.26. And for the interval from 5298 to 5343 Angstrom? 17.07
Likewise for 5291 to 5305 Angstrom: 20.99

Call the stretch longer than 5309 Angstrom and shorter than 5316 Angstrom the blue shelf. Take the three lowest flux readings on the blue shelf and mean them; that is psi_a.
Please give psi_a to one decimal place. 26.7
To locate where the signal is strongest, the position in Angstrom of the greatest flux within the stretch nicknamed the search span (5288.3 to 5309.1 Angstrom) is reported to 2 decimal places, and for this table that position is 5303.58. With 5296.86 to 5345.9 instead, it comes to 5303.58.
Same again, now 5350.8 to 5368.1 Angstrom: 5357.58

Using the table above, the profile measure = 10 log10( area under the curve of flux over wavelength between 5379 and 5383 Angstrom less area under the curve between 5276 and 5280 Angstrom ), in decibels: 12.9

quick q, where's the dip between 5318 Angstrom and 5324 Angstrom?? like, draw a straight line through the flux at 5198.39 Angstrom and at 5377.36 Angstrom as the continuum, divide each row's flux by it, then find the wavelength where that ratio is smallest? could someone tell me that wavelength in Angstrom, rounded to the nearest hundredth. 5319.47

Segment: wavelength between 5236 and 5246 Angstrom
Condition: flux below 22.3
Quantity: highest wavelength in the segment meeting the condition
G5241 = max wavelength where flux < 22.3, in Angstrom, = 5241.66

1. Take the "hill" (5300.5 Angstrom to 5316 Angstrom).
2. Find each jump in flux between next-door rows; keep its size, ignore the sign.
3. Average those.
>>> 1.3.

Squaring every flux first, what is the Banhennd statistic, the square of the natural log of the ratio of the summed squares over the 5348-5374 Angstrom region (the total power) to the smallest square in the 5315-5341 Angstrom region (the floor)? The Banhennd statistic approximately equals 16.1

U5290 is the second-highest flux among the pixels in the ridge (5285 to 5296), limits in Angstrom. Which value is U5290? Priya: 28.9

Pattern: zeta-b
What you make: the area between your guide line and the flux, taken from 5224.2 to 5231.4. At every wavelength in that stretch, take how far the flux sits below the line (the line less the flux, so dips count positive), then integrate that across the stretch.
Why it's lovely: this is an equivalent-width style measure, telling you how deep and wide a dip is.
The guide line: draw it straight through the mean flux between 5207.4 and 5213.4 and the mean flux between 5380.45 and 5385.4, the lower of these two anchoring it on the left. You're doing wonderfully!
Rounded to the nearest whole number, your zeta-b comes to -44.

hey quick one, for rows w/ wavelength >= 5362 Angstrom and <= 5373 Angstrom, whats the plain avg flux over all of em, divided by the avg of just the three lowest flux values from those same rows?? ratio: 1.220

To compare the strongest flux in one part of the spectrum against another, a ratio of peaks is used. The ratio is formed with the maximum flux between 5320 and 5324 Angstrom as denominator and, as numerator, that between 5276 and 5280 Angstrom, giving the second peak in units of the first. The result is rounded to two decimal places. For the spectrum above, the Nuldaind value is 0.89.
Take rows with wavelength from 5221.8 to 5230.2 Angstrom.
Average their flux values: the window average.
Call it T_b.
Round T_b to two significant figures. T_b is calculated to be 23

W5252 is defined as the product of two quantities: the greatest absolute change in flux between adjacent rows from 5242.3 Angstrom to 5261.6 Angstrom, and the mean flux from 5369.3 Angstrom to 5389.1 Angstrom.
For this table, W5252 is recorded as 155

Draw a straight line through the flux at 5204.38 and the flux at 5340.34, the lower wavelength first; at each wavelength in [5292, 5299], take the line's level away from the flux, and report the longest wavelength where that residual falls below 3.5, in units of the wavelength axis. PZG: 5298.69 Angstrom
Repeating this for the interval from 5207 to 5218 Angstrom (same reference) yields 5210.37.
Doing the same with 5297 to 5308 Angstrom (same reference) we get 5299.91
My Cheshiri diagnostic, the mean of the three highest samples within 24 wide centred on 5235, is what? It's 27.0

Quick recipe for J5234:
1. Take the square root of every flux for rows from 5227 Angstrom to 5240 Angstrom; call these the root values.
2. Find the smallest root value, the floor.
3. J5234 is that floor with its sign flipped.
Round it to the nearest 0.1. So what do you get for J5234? -4.5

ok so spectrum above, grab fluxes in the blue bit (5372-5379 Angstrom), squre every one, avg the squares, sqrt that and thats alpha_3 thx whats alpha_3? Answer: 30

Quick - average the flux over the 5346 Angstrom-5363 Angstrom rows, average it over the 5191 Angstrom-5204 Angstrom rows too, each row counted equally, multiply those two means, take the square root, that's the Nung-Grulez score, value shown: 22.8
